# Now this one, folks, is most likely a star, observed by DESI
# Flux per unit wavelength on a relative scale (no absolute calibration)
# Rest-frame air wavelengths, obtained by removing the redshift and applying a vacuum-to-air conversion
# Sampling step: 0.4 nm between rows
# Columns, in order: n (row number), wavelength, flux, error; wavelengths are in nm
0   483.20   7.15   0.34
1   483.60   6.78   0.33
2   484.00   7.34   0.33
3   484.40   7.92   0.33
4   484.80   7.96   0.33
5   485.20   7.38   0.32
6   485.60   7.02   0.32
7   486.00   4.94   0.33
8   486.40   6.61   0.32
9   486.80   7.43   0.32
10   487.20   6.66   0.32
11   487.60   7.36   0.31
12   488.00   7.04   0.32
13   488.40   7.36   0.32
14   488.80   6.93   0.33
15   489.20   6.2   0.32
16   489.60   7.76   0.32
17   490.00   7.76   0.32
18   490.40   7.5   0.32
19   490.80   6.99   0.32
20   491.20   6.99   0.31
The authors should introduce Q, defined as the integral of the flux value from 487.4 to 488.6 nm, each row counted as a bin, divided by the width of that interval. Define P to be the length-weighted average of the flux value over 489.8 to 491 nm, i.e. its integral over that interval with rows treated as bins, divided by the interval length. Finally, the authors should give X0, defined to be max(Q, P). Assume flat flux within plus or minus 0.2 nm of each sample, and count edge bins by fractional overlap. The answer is 7.42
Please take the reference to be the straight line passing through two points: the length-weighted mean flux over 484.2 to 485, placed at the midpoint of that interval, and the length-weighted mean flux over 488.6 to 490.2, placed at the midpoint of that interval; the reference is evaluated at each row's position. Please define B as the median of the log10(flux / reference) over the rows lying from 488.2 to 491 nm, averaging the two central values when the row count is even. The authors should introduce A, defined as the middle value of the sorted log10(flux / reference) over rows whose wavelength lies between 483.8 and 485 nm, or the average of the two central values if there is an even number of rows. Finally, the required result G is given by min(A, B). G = -0.003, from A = 0.00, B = 0.003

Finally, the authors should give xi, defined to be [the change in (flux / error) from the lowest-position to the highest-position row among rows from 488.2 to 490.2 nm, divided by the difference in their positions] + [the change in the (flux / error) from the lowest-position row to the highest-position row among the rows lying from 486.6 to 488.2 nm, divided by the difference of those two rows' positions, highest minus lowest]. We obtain -0.2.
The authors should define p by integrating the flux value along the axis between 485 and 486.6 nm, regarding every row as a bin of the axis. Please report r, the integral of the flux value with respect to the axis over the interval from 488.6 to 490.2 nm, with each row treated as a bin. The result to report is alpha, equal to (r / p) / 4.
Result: 0.276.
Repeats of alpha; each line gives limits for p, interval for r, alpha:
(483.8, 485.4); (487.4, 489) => 0.234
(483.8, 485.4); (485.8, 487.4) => 0.209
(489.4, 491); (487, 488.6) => 0.237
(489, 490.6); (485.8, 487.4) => 0.219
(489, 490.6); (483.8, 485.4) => 0.262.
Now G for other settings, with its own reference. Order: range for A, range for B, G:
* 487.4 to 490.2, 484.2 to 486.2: -0.026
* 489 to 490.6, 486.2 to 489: -0.020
